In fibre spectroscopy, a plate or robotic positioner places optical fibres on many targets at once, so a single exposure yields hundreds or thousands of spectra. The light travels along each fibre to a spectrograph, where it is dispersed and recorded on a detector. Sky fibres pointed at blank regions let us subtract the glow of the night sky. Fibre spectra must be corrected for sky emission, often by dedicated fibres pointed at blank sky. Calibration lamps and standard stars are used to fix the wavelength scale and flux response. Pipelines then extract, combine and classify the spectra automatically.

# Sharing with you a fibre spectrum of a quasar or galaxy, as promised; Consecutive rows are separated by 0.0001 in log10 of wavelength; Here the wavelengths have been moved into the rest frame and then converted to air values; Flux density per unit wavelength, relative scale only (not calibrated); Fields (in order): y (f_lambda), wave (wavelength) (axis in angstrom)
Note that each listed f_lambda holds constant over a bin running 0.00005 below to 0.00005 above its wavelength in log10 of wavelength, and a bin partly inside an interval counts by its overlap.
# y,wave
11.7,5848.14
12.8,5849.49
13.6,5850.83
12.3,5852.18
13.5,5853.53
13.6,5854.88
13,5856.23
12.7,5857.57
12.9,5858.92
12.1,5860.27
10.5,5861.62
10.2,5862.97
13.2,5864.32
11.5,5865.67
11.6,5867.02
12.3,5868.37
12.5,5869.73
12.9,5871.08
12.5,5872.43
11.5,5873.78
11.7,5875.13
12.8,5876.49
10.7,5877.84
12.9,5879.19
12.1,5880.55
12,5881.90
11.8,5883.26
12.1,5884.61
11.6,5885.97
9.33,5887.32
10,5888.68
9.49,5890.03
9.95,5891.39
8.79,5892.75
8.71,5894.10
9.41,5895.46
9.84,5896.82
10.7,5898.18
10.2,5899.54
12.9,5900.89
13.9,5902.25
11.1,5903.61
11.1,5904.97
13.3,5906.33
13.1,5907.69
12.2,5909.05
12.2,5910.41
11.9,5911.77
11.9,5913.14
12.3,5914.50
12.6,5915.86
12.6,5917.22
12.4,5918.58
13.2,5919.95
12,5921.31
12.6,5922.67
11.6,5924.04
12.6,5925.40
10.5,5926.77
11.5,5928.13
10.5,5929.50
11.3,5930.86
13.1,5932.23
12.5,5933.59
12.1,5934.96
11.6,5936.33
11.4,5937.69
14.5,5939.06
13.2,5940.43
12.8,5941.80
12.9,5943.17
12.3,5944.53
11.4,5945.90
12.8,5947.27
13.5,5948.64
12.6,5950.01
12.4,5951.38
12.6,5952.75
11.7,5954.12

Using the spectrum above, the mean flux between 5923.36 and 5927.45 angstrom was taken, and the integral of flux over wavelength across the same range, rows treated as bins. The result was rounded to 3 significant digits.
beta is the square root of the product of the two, 23.4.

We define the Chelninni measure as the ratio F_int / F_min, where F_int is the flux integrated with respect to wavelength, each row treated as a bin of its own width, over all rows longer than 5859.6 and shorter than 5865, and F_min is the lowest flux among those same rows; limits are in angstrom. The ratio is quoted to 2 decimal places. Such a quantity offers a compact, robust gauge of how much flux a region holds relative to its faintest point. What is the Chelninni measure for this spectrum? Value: 6.09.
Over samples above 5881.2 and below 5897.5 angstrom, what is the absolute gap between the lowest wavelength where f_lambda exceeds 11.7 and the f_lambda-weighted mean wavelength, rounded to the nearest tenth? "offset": 7.0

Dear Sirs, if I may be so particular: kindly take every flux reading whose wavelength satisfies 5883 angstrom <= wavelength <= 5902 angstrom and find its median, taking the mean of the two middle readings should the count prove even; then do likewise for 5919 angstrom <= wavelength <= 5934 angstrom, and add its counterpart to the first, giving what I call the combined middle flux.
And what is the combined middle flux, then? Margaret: 22.0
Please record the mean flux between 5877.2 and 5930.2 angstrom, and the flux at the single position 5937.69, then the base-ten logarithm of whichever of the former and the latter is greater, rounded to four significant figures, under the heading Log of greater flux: 1.060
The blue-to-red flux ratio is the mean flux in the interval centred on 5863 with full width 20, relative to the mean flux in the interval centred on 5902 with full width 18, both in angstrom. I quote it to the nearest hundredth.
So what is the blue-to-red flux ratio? 1.08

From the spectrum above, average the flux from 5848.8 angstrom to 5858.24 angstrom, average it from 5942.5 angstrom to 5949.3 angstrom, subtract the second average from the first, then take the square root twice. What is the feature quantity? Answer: 0.84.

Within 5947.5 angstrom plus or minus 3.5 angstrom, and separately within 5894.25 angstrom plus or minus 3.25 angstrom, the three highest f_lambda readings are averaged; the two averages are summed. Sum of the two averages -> 22.7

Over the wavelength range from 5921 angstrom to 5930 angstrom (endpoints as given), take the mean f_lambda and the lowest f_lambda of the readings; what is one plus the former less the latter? 2.1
